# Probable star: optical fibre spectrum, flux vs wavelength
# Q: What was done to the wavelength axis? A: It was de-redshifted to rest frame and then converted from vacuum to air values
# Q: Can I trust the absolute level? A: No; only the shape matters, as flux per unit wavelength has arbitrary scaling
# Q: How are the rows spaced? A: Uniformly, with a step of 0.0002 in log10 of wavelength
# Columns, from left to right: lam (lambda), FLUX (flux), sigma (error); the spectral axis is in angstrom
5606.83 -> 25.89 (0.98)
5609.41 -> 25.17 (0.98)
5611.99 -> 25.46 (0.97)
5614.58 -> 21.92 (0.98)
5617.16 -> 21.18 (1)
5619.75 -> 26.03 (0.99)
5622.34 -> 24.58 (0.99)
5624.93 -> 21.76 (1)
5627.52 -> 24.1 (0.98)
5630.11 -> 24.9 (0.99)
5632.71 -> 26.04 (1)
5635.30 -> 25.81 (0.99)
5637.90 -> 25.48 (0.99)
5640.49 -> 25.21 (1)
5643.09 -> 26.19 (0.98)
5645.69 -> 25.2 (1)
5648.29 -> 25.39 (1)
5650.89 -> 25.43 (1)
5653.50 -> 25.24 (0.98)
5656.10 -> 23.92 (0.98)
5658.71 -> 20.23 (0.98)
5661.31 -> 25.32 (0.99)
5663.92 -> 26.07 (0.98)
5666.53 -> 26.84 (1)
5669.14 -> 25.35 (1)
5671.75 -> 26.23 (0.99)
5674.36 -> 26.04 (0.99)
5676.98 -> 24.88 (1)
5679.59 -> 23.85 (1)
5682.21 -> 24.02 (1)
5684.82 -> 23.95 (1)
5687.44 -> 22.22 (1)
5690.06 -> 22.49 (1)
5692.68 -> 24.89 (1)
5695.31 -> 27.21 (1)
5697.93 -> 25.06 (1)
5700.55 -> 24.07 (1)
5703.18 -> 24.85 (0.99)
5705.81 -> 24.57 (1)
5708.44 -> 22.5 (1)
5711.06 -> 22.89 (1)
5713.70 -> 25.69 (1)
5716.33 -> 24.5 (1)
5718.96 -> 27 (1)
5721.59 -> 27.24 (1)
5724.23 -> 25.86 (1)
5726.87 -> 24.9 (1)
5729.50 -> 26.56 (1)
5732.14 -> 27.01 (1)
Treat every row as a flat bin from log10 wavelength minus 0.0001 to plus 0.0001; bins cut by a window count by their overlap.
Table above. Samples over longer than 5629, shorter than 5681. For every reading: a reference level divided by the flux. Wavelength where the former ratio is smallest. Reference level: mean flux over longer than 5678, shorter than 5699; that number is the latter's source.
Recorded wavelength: 5666.53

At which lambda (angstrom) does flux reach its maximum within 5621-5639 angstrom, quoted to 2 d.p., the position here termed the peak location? 5632.71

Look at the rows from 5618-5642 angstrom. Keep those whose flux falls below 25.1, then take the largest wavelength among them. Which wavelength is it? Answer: 5630.11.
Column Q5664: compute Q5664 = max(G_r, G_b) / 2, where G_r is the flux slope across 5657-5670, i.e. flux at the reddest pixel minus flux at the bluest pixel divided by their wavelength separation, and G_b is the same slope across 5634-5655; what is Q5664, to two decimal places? 0.25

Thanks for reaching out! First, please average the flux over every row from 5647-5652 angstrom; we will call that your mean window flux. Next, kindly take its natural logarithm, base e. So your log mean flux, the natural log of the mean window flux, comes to 3.24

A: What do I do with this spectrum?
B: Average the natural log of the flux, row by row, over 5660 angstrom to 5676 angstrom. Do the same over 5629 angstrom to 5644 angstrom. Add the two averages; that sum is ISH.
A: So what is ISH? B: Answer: 6.50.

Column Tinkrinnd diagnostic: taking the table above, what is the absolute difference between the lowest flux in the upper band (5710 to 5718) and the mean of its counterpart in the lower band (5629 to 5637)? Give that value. 2.7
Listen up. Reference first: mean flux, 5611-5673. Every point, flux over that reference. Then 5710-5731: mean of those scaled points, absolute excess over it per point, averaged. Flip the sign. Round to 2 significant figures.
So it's -0.045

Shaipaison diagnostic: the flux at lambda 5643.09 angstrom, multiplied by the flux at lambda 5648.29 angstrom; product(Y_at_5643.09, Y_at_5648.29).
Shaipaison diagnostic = 665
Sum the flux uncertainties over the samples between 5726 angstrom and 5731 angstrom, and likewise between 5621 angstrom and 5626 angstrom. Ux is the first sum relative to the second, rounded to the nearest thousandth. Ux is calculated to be 1.005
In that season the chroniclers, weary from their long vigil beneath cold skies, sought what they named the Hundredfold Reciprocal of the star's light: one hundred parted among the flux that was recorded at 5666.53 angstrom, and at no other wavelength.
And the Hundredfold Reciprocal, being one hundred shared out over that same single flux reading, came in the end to 3.73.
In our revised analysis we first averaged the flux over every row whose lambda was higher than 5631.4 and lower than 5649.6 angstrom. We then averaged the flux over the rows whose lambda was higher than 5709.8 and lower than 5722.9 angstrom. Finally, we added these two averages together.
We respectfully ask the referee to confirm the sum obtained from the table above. 51.1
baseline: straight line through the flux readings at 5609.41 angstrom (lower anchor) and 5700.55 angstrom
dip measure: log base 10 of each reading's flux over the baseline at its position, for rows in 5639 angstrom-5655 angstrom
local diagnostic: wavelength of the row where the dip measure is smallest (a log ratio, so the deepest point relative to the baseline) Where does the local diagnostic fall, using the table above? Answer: 5640.49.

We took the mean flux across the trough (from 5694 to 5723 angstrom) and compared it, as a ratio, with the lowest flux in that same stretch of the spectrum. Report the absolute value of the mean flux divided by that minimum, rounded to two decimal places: 1.11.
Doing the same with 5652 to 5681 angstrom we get 1.23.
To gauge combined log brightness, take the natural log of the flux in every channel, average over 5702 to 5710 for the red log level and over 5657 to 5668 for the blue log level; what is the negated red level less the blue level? -6.37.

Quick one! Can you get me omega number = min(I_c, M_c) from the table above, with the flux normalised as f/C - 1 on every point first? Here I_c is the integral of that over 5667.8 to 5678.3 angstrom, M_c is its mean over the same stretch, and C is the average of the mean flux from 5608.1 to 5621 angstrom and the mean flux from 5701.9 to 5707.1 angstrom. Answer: 0.05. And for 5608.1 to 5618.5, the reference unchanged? -0.38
